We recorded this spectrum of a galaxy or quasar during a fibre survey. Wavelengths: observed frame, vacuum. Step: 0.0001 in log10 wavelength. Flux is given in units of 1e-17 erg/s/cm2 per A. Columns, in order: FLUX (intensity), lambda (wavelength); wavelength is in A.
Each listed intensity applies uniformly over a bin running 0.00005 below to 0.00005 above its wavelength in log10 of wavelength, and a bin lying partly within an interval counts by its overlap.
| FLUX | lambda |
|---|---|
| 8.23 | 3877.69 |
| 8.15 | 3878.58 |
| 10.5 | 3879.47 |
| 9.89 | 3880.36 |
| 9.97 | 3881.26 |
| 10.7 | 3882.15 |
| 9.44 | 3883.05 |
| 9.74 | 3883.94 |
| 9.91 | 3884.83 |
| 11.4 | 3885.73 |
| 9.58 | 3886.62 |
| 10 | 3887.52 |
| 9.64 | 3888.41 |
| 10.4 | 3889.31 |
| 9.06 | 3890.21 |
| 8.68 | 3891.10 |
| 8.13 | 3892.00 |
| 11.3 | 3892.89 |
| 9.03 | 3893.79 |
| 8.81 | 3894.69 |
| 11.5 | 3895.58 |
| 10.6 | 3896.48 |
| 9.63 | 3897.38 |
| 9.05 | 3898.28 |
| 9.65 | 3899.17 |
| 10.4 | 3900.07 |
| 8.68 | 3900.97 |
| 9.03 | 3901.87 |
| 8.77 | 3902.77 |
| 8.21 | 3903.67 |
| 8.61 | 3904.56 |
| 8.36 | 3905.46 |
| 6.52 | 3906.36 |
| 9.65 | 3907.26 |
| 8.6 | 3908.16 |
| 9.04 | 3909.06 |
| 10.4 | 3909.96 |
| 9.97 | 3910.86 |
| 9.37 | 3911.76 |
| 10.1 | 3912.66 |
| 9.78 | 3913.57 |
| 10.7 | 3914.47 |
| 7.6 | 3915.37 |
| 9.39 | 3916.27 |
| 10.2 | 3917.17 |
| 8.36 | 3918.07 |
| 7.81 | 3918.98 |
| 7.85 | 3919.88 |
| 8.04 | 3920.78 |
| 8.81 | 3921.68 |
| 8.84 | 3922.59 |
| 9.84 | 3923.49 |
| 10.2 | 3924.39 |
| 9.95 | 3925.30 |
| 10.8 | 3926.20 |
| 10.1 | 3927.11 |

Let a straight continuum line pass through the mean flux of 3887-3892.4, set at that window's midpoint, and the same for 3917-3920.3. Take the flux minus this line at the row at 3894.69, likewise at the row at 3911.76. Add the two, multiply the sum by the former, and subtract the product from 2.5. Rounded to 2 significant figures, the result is 2.6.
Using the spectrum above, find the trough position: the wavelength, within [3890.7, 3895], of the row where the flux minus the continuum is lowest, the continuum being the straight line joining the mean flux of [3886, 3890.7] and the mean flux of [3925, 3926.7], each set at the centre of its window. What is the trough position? 3892.00 A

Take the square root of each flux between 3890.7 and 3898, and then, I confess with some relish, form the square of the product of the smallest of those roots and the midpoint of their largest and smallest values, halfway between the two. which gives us 79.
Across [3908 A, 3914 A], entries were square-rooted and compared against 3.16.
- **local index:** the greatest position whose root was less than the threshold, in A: 3913.57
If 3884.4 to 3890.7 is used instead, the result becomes 3890.21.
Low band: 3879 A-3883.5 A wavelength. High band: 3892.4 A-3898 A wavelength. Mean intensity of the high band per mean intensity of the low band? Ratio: 1.00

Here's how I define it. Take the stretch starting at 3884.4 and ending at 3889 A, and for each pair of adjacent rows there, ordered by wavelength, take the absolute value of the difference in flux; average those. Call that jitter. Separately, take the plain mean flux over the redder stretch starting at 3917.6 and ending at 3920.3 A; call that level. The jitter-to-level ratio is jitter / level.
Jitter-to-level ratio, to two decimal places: 0.13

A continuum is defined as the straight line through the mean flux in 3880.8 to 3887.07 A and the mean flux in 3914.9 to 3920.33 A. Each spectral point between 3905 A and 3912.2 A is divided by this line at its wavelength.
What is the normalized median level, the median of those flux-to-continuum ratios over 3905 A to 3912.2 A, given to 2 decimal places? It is 1.04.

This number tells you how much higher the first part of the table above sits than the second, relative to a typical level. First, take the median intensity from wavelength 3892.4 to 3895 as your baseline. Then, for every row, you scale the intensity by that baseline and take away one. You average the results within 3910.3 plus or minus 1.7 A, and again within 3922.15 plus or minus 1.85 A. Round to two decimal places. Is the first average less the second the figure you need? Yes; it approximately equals 0.09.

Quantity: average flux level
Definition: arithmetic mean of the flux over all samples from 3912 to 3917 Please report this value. 9.5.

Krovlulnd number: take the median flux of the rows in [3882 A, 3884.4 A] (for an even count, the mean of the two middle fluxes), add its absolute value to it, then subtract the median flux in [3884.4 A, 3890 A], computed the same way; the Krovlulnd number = 9.5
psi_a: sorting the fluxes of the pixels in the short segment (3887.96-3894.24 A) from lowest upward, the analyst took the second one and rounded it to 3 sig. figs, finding 8.68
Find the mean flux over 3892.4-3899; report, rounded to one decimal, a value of 10.0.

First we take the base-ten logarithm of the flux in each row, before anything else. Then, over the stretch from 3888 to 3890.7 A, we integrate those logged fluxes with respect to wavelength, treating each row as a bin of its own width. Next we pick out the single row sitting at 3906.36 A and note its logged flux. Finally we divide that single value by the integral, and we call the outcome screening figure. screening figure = 0.31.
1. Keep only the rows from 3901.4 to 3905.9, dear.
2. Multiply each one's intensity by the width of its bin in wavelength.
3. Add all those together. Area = 39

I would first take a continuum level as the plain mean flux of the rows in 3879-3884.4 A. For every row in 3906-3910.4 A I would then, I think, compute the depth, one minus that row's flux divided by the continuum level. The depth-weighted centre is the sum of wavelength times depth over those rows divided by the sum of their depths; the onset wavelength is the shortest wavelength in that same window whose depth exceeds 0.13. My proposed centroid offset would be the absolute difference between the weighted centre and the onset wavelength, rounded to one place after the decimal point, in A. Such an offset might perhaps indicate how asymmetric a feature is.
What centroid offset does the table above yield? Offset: 0.7 A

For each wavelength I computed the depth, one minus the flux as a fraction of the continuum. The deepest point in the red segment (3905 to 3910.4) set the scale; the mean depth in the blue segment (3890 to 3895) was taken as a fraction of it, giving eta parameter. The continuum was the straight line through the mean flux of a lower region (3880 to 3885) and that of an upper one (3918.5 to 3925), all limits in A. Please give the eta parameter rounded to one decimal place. 0.2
